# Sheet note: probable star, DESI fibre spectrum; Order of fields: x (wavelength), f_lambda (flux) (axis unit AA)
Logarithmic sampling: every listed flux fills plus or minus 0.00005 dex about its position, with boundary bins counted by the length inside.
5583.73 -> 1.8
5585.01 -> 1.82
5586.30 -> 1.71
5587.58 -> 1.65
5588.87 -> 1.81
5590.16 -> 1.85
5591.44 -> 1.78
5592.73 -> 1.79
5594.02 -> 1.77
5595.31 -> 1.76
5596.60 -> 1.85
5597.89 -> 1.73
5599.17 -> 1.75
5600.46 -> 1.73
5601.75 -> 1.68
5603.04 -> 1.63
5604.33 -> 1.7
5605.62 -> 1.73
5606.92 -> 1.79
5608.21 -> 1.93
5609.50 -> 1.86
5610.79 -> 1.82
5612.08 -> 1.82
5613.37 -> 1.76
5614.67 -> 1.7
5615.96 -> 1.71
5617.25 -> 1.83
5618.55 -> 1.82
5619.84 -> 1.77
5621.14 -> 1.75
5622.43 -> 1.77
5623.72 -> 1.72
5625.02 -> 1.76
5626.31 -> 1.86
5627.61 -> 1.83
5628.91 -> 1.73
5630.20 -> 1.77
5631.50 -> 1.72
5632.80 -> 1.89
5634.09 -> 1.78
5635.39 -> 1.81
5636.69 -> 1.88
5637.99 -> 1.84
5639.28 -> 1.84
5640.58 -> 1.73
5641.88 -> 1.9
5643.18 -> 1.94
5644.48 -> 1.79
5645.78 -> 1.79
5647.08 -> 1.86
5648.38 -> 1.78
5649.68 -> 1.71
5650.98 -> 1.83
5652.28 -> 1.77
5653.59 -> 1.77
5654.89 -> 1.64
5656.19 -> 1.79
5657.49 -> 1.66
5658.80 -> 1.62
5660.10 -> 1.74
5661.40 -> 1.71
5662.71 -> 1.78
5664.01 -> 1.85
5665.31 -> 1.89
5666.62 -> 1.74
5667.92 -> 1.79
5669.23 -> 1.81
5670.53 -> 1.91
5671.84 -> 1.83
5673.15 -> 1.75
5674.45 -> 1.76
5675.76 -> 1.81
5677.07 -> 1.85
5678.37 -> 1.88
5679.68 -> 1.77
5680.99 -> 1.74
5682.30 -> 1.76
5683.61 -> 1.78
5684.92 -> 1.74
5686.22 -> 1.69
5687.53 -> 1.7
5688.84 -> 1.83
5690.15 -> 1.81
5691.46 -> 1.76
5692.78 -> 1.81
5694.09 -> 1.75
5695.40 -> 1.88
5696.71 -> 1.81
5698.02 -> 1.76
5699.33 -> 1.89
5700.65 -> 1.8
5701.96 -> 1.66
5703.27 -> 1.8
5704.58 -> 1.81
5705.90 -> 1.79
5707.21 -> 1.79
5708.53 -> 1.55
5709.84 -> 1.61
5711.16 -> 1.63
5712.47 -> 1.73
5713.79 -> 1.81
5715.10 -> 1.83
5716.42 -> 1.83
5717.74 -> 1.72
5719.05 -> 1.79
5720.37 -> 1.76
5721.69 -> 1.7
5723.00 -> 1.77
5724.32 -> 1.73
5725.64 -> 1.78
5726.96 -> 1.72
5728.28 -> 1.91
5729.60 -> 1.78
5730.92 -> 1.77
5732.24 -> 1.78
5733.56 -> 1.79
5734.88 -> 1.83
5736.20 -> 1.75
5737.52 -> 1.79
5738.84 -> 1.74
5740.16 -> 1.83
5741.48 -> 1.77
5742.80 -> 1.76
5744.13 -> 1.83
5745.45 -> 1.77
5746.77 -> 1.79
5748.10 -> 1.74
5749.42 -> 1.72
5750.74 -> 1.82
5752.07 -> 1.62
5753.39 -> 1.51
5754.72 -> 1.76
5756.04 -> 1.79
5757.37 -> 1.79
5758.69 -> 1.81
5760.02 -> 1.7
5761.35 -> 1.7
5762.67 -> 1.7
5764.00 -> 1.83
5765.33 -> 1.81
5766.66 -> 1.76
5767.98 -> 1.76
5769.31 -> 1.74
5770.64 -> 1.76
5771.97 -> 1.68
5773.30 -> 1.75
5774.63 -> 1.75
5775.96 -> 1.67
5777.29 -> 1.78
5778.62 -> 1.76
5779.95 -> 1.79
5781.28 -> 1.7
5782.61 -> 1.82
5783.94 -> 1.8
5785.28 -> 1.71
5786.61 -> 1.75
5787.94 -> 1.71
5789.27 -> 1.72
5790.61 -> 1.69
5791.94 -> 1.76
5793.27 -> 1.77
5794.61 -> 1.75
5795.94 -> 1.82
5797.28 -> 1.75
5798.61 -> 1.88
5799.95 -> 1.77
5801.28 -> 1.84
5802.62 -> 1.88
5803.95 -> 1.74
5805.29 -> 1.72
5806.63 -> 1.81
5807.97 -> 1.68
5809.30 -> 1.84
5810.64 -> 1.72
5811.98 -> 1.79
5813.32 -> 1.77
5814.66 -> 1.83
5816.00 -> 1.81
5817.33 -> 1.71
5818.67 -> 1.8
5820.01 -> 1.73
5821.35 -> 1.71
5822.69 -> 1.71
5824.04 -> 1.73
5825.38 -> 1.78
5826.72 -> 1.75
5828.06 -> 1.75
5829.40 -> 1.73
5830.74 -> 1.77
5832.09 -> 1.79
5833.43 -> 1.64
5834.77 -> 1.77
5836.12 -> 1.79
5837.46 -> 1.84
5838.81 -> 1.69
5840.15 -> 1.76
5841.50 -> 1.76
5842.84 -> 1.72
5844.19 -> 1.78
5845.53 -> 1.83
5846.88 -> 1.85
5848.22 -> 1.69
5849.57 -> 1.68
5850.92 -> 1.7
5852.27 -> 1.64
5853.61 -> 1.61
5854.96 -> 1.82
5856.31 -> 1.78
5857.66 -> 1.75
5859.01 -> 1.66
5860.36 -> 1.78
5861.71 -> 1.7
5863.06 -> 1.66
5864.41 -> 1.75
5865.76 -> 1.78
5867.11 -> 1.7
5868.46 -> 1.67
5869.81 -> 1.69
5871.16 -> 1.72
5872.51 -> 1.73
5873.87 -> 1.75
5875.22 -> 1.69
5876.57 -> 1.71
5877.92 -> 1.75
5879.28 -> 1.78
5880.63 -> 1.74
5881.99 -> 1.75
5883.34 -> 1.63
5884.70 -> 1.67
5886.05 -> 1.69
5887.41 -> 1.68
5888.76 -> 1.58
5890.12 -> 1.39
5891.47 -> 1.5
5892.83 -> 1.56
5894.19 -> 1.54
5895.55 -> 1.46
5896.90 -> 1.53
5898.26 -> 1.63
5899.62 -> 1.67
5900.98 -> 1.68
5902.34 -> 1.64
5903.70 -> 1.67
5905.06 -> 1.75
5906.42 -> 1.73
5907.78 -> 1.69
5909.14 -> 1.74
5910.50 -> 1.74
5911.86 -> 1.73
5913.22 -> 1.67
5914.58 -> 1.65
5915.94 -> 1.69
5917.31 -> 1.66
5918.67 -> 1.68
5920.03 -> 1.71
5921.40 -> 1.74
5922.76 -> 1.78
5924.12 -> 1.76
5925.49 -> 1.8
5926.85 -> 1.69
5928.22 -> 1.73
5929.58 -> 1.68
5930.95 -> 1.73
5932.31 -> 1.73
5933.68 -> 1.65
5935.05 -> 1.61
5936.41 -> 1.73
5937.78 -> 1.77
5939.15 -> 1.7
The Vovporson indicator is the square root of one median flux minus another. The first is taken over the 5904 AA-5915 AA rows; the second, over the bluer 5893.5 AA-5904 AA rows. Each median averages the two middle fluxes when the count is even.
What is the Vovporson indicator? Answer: 0.31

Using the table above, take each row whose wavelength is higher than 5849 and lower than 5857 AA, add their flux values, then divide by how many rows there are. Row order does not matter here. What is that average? 1.705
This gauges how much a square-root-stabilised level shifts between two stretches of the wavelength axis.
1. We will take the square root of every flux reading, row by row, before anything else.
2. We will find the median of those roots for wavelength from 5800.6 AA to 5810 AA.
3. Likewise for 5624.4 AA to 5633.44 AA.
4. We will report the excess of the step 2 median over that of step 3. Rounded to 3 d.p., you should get 0.015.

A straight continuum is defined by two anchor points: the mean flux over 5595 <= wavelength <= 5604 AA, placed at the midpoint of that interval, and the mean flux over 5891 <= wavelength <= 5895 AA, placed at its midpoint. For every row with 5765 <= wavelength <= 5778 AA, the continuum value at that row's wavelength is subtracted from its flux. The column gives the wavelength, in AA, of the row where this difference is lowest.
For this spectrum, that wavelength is 5775.96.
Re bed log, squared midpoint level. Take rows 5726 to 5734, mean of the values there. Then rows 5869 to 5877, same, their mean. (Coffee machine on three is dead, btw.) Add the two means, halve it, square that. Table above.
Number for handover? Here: 3.07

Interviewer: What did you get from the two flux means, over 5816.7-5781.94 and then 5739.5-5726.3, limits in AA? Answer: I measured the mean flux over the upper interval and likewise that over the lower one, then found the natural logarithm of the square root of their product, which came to 0.577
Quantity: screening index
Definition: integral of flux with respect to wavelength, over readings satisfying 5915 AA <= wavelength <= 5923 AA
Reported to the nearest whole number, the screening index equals 14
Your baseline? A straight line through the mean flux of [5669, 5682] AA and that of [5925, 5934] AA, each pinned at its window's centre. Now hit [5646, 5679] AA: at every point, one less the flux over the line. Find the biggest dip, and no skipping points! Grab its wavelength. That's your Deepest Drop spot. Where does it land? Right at 5658.80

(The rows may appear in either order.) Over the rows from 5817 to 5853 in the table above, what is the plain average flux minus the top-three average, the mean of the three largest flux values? -0.096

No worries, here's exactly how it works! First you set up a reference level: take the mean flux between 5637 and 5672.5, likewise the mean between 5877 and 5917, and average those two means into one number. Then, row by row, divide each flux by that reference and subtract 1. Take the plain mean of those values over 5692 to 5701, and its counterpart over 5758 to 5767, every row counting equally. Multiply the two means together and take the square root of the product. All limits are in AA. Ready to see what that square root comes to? 0.034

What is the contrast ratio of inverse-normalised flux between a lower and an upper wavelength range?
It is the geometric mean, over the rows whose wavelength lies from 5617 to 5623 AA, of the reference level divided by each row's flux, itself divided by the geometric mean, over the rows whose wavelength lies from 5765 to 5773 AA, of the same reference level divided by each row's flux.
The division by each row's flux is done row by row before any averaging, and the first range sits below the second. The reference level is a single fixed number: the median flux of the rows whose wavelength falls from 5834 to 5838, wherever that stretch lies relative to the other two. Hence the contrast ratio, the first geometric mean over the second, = 0.980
